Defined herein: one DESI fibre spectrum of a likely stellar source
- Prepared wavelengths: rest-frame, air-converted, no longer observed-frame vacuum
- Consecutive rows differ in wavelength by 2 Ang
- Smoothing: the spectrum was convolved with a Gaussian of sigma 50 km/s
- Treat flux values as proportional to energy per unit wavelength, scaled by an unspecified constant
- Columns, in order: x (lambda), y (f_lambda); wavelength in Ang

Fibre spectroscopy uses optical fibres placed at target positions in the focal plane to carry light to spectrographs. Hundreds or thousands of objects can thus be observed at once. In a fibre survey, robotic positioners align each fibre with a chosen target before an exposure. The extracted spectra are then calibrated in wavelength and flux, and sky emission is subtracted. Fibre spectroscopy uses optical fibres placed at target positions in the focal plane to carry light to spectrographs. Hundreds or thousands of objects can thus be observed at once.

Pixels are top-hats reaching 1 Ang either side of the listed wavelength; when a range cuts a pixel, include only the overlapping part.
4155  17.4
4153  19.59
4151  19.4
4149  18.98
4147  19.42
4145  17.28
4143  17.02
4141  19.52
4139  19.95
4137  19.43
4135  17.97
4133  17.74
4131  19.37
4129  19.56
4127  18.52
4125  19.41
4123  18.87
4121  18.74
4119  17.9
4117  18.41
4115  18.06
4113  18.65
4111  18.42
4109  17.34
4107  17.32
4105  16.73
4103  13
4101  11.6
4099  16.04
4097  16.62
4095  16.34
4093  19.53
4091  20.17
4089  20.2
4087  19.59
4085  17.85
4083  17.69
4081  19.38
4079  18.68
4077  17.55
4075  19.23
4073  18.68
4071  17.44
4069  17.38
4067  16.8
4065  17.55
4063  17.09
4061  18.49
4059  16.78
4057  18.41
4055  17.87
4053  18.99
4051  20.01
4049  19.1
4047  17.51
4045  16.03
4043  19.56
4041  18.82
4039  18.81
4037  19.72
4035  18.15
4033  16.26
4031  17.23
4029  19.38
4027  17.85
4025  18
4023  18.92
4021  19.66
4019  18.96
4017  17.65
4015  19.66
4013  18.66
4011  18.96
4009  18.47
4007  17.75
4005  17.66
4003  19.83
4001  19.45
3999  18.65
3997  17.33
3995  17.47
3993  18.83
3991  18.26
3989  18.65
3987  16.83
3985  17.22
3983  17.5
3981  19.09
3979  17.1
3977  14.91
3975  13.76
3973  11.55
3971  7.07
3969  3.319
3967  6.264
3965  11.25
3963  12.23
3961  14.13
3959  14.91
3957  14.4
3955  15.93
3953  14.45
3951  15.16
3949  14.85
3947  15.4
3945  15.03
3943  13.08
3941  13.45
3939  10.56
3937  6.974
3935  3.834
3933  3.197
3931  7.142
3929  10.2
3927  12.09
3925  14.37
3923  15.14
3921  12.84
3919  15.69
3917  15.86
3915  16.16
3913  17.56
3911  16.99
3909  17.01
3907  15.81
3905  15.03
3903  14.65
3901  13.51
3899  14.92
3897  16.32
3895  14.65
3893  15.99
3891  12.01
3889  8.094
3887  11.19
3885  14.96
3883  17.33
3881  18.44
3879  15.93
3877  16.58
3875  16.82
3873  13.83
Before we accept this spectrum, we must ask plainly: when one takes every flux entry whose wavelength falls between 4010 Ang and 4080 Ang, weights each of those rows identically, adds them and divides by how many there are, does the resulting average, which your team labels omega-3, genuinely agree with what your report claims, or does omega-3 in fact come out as 18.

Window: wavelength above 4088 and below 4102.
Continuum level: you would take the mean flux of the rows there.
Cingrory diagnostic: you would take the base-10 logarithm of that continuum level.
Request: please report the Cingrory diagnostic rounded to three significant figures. 1.24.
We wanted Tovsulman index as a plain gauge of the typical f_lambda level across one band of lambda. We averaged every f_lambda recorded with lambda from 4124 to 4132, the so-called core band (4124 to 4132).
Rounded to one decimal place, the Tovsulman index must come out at 19.2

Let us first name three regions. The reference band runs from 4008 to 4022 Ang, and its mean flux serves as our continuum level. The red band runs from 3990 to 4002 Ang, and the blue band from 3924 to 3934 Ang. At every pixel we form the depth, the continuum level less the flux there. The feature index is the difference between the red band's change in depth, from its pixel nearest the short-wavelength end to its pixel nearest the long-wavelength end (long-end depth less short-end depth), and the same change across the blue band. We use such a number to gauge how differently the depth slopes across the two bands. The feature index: -12.4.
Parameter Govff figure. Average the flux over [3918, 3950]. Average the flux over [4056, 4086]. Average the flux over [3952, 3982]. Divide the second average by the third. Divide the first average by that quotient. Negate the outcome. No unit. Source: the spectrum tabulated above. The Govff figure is -8.1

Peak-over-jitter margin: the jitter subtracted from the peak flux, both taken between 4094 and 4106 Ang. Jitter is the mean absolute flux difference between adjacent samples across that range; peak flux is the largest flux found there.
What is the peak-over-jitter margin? 14.6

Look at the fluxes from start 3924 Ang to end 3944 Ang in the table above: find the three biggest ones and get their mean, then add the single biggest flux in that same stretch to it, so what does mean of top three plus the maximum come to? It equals 28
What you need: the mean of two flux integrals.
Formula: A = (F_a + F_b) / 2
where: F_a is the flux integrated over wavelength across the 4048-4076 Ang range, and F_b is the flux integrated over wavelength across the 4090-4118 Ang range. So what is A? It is 492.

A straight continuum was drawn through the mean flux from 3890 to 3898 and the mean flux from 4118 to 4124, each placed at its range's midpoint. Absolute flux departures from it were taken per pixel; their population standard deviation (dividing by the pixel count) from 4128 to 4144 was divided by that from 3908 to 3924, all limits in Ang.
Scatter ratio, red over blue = 0.43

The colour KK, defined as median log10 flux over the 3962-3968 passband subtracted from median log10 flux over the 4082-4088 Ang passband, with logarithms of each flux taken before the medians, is 0.20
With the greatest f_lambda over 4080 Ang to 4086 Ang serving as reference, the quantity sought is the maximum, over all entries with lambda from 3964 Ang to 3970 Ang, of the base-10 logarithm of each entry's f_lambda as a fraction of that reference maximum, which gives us -0.24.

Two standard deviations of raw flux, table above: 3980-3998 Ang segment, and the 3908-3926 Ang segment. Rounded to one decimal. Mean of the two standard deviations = 1.1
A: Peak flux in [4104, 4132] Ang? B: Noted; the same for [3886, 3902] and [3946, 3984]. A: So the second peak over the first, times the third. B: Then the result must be 15.9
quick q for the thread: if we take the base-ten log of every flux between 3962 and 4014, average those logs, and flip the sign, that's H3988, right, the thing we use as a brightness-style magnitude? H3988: -1.17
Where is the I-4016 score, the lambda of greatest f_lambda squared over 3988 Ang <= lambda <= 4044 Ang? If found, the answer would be 4003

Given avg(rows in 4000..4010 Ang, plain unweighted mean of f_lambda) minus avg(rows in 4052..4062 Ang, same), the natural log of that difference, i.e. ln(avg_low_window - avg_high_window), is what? -0.65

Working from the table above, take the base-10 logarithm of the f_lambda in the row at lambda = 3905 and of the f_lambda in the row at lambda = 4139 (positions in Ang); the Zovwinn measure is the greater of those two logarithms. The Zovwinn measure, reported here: 1.30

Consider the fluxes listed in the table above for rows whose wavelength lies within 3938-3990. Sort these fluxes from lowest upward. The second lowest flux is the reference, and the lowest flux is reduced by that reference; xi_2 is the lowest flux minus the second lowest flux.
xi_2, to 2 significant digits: -2.9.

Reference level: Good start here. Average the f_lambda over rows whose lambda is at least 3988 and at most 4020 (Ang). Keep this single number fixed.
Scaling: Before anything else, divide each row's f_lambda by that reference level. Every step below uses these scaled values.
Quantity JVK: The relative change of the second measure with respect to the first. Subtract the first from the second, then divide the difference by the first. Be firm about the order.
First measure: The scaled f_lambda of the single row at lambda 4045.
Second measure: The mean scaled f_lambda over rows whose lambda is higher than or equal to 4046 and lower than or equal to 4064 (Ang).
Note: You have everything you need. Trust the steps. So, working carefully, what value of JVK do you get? 0.14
